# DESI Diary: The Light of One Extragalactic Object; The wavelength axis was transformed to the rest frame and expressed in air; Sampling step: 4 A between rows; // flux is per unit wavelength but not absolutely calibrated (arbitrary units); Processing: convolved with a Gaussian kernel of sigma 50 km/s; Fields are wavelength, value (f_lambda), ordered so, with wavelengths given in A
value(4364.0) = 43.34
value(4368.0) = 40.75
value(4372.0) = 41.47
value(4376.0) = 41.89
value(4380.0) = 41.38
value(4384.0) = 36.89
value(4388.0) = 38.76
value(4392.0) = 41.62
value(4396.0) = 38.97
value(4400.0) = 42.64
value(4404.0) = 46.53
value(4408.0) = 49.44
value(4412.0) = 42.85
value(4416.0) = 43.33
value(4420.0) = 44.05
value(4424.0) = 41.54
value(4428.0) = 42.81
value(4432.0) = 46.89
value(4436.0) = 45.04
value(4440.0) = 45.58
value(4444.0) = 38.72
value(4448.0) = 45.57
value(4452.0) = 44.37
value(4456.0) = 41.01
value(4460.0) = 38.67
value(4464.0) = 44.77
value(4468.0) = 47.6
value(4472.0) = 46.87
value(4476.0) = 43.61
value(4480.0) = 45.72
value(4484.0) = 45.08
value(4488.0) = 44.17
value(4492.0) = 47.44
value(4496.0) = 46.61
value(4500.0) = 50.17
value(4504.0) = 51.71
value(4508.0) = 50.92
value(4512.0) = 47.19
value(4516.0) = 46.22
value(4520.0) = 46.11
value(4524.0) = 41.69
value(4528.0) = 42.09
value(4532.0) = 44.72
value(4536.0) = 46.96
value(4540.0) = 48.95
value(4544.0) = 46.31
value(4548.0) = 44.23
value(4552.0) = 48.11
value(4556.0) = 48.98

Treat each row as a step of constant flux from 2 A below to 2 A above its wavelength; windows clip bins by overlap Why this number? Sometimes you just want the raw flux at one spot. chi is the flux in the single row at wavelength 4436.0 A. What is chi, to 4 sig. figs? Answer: 45.04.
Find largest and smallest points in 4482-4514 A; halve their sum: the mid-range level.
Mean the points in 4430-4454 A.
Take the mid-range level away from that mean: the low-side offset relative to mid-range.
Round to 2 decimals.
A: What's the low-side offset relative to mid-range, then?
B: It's -3.58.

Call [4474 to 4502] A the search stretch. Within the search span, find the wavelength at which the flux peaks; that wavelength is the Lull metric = 4500.0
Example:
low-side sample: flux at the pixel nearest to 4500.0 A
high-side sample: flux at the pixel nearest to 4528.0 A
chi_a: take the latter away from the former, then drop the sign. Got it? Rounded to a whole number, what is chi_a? 8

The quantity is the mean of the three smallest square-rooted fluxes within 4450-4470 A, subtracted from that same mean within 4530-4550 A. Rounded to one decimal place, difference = 0.3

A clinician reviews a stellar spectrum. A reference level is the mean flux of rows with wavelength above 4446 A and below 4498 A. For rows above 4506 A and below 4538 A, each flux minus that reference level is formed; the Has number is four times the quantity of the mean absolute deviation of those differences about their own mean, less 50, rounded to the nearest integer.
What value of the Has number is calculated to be -191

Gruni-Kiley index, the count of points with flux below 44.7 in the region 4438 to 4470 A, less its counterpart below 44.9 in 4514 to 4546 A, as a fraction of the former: 0.25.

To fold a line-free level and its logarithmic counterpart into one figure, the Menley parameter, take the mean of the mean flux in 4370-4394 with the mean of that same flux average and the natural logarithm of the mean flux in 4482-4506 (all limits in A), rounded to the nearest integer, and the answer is 31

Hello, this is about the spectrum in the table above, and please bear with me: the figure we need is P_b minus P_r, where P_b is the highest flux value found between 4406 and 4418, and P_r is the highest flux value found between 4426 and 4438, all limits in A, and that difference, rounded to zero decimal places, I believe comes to 3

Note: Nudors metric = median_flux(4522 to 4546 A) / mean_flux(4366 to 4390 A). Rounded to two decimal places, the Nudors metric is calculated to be 1.13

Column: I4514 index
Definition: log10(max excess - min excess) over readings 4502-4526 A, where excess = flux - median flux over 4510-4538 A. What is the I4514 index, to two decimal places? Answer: 1.00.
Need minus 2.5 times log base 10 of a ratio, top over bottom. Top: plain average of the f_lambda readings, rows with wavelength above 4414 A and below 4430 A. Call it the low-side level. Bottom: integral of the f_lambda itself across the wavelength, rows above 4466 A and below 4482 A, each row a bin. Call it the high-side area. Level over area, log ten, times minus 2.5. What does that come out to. 3.08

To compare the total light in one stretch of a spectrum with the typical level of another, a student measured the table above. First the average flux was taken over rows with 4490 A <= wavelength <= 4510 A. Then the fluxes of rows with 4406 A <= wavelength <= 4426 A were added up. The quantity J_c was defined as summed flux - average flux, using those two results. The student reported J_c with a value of 172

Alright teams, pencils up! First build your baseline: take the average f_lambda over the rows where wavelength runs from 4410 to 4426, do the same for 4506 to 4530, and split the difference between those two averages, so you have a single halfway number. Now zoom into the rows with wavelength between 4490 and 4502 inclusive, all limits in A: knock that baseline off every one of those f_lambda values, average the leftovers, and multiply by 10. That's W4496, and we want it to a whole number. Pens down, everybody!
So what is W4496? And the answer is 38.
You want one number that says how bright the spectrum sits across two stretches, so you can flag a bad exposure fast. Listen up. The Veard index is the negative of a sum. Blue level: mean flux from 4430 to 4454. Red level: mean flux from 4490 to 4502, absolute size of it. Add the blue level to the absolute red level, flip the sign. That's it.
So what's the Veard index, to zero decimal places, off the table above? -92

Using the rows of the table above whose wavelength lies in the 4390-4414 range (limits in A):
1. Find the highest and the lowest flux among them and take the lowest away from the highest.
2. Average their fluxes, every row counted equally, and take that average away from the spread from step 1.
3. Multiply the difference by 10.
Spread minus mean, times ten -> -332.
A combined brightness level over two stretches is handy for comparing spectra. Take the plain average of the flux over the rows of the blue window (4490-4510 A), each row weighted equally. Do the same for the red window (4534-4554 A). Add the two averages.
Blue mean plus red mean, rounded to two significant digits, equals 96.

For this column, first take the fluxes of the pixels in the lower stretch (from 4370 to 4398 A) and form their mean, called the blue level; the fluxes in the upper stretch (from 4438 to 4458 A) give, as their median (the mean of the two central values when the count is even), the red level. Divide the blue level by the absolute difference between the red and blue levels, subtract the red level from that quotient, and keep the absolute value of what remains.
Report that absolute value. 35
